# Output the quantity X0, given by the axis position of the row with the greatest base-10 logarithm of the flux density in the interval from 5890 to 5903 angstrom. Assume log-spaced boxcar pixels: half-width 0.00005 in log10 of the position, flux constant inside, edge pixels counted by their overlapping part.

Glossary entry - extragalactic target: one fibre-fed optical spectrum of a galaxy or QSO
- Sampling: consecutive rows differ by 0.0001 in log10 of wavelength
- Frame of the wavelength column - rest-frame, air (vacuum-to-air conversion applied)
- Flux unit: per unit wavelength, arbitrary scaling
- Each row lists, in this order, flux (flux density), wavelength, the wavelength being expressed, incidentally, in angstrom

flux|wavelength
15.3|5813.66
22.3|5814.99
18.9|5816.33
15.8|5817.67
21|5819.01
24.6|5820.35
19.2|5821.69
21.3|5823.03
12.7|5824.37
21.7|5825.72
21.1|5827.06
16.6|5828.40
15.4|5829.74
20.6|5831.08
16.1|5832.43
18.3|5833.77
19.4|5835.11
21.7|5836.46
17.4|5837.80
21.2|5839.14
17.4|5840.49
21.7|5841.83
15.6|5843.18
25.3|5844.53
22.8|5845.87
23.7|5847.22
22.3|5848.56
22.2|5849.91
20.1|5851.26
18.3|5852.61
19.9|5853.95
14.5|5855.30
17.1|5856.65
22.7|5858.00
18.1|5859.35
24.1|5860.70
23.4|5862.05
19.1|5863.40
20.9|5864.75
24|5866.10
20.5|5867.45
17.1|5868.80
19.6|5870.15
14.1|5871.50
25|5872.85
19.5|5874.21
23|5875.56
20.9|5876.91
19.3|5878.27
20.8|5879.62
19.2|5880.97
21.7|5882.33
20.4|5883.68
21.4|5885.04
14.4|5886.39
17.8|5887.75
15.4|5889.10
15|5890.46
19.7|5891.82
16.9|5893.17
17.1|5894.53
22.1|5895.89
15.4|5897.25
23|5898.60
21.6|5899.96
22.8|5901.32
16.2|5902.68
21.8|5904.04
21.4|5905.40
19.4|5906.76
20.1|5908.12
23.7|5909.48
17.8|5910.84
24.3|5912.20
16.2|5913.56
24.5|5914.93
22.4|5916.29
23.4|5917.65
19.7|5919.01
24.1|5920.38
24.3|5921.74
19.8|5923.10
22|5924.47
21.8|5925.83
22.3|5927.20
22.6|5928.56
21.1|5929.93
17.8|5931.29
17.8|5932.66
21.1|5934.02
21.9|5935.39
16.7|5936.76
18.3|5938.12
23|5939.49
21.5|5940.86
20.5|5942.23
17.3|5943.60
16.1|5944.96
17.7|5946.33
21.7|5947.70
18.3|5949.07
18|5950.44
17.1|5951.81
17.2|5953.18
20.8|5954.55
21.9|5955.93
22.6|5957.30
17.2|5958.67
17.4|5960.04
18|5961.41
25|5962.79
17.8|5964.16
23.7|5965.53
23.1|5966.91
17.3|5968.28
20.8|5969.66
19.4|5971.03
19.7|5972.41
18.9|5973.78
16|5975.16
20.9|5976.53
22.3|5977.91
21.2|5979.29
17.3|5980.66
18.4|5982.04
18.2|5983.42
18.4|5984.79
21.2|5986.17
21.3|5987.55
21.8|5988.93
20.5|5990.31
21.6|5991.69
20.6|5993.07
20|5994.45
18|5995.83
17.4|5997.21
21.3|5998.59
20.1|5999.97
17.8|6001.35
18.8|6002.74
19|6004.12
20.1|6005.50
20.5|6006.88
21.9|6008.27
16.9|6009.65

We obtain 5898.60 angstrom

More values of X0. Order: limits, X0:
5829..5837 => 5836.46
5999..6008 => 6006.88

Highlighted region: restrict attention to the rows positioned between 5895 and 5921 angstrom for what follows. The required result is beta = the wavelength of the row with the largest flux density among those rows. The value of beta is 5914.93 angstrom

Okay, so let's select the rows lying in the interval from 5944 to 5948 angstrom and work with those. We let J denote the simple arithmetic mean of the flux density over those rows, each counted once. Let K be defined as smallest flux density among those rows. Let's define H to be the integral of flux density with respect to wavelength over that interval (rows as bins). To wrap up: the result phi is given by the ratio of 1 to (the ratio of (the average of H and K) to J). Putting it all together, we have 0.417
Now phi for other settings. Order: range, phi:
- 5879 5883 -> 0.406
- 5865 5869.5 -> 0.374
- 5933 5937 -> 0.410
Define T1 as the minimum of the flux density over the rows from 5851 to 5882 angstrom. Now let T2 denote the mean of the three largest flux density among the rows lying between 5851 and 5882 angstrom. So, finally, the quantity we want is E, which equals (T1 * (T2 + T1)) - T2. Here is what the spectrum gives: 518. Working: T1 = 14.1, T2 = 24.4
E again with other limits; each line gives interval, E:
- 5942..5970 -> 621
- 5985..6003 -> 656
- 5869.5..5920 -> 521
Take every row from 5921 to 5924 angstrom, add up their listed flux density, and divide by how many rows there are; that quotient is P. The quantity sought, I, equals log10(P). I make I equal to 1.34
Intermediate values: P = 22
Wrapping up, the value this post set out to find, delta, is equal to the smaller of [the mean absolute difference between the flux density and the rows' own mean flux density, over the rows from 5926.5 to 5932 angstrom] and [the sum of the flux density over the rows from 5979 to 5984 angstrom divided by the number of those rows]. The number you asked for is 1.6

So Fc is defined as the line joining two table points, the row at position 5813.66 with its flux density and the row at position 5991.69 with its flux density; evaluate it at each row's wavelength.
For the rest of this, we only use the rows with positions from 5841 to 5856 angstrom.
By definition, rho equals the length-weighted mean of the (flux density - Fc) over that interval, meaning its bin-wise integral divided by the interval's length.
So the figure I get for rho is 4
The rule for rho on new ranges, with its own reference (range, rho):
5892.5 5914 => 2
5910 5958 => 1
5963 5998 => -1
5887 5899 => 0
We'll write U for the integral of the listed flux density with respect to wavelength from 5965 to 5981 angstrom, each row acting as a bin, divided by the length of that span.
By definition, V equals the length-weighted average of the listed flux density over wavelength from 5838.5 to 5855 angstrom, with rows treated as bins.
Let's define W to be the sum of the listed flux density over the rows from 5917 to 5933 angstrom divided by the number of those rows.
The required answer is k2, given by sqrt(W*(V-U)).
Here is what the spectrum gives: 3.7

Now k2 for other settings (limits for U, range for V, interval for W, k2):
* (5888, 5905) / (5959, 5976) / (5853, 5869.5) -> 4.0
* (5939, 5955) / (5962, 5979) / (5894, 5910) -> 5.3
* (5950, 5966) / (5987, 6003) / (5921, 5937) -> 2.3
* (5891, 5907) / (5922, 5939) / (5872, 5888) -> 3.6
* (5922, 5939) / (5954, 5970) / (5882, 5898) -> 0.9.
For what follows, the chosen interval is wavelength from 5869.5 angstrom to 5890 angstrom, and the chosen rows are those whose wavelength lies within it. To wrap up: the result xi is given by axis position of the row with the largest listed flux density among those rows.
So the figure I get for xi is 5872.85 angstrom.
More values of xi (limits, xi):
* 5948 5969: 5962.79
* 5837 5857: 5844.53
